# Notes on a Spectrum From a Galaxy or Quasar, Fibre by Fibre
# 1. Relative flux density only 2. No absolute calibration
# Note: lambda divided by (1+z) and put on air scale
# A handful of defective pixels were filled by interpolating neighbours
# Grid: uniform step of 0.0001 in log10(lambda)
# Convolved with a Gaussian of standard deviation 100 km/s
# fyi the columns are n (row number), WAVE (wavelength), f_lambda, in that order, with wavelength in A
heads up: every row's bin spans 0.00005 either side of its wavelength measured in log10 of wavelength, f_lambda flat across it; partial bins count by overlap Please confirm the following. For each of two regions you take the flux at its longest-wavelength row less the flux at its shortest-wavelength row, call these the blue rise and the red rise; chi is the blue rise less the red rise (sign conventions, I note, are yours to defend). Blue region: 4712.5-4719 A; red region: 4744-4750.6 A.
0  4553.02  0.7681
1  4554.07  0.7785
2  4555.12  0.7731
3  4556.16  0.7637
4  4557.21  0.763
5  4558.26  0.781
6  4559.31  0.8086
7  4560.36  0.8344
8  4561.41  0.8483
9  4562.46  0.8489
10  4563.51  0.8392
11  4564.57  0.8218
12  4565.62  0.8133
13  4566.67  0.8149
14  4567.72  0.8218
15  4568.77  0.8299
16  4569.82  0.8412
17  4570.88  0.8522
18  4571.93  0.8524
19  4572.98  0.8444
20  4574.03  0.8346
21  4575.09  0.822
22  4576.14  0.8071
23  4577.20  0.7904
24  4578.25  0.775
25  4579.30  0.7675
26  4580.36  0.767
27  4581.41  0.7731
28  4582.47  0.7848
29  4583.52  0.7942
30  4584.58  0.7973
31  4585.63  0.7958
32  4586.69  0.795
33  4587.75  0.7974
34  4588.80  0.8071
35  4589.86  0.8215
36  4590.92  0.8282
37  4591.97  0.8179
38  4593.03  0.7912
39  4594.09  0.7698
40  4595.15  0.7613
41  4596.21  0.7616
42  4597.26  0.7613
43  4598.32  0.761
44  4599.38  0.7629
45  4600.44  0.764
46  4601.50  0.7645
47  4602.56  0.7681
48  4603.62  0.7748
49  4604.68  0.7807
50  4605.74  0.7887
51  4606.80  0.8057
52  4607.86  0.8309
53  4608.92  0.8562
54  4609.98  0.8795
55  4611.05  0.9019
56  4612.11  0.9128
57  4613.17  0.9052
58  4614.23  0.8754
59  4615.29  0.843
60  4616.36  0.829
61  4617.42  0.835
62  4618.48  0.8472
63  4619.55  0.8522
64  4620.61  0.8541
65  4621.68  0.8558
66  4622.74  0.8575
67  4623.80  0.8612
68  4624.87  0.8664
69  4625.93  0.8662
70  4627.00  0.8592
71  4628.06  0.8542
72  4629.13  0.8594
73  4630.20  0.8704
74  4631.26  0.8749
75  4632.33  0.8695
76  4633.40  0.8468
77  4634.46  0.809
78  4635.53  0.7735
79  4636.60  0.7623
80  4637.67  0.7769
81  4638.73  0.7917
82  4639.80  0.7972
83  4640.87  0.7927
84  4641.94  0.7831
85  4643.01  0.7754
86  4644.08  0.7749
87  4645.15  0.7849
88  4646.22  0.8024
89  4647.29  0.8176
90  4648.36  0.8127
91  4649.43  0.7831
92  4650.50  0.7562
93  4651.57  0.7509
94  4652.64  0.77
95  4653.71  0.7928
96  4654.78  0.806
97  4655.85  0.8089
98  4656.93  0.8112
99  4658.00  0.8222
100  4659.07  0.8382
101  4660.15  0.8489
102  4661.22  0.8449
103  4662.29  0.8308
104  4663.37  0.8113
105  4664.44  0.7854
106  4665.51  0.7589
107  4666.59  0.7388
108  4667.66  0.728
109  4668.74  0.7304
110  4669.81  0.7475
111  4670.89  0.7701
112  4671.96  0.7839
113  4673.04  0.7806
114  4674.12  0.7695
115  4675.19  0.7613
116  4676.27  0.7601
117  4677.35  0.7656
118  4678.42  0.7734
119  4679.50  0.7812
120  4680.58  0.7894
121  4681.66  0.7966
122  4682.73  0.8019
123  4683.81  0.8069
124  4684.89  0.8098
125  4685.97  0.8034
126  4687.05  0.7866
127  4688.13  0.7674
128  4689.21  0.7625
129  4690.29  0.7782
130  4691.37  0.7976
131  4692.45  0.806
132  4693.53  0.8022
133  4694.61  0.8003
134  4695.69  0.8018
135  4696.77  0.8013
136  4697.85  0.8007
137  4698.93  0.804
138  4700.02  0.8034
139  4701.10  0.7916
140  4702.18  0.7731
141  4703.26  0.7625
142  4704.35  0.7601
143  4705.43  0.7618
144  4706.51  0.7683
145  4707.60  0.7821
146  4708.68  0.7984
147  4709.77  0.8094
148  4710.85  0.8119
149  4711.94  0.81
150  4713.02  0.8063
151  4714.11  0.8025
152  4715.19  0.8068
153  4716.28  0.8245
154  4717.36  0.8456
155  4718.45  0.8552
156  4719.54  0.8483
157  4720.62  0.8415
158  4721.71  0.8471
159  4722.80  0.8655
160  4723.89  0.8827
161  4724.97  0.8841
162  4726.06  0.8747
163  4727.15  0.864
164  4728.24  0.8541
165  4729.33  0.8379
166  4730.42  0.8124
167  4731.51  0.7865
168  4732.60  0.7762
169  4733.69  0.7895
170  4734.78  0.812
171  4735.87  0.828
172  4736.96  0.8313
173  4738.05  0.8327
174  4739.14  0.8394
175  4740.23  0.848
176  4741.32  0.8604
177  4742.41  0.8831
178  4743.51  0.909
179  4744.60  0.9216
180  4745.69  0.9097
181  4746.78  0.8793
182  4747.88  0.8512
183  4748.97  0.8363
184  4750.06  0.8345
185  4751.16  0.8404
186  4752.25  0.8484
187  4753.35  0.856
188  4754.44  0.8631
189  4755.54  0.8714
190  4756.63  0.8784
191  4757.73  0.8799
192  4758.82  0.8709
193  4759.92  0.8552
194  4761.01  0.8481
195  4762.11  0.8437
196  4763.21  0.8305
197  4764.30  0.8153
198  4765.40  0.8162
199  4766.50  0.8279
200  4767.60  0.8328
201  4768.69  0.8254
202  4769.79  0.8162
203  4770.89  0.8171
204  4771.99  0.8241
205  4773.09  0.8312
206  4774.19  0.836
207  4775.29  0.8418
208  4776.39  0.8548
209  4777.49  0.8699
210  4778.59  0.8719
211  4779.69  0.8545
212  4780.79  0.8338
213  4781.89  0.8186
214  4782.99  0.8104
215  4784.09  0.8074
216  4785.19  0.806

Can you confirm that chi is 0.14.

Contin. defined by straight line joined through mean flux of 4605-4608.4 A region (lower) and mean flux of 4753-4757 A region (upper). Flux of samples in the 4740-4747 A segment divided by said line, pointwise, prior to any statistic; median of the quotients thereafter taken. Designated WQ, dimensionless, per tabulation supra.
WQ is 1.02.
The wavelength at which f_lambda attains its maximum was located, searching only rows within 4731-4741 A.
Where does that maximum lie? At 4740.23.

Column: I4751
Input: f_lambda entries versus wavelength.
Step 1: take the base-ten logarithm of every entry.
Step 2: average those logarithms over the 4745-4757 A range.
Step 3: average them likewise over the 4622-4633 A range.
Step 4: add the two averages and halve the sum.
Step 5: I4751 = -0.064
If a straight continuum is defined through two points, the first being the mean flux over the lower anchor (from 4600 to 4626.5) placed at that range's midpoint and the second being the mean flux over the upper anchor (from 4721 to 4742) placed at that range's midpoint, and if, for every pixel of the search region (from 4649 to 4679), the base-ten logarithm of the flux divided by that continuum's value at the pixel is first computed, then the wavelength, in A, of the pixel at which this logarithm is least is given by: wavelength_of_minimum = 4667.66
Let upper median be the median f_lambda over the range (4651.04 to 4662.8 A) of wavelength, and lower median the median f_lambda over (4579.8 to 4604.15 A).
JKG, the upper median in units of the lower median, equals 1.05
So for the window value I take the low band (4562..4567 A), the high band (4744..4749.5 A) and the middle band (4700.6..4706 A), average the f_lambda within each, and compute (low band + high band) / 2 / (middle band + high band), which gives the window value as 0.52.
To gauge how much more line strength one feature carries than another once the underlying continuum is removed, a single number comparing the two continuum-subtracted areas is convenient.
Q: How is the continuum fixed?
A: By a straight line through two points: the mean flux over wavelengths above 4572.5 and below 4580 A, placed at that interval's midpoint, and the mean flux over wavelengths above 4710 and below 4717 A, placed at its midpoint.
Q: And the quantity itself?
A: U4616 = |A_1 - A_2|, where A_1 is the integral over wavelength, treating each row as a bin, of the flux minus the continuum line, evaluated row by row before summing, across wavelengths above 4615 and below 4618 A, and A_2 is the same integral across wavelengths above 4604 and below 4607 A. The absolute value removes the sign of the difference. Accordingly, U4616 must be 0.14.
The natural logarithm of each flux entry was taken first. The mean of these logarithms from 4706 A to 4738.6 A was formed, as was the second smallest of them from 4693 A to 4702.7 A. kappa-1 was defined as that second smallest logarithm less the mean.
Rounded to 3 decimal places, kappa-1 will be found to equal -0.042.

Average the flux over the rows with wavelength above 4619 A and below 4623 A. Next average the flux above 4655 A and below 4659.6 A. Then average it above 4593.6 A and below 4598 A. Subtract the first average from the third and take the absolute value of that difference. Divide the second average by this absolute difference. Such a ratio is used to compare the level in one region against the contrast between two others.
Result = 9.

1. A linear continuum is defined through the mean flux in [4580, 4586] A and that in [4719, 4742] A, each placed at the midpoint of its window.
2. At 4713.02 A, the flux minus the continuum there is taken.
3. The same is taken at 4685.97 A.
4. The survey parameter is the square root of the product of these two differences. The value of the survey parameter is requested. 0.023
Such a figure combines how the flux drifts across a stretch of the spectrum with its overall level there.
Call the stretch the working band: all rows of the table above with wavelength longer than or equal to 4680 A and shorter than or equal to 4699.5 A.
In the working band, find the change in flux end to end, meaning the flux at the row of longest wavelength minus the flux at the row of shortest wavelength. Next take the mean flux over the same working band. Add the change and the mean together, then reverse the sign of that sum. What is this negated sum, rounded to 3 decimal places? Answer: -0.810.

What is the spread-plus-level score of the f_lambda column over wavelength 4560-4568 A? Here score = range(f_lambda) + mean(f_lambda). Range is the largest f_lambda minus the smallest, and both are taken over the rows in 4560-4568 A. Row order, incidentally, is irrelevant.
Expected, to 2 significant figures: 0.87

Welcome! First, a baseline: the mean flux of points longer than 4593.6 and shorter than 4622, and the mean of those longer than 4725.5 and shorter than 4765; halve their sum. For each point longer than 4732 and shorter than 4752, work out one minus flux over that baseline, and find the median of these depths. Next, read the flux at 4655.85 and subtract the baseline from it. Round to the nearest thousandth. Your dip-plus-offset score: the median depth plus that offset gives -0.032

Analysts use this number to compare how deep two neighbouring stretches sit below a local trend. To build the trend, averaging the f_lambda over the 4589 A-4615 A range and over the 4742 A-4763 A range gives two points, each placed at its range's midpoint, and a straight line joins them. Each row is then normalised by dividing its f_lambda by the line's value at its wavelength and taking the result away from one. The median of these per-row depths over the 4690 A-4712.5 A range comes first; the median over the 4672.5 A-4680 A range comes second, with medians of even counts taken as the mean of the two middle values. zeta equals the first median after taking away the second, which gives -0.027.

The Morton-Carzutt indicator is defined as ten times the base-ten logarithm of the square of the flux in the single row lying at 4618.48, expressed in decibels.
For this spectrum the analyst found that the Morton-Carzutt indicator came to -1.4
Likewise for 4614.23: -1.2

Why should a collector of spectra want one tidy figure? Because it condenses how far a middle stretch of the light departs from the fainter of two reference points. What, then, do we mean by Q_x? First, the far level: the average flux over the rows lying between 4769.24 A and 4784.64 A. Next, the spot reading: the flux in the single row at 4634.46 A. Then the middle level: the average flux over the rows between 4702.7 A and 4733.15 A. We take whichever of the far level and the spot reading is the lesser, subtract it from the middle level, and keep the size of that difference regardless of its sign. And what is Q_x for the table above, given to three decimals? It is 0.012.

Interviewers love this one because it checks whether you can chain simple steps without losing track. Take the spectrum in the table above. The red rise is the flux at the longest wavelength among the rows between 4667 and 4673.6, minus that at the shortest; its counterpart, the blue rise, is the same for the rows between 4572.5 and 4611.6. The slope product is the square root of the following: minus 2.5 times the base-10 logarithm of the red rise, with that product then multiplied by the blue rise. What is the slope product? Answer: 0.43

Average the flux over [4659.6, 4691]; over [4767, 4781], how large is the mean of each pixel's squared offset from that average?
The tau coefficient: 0.0036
